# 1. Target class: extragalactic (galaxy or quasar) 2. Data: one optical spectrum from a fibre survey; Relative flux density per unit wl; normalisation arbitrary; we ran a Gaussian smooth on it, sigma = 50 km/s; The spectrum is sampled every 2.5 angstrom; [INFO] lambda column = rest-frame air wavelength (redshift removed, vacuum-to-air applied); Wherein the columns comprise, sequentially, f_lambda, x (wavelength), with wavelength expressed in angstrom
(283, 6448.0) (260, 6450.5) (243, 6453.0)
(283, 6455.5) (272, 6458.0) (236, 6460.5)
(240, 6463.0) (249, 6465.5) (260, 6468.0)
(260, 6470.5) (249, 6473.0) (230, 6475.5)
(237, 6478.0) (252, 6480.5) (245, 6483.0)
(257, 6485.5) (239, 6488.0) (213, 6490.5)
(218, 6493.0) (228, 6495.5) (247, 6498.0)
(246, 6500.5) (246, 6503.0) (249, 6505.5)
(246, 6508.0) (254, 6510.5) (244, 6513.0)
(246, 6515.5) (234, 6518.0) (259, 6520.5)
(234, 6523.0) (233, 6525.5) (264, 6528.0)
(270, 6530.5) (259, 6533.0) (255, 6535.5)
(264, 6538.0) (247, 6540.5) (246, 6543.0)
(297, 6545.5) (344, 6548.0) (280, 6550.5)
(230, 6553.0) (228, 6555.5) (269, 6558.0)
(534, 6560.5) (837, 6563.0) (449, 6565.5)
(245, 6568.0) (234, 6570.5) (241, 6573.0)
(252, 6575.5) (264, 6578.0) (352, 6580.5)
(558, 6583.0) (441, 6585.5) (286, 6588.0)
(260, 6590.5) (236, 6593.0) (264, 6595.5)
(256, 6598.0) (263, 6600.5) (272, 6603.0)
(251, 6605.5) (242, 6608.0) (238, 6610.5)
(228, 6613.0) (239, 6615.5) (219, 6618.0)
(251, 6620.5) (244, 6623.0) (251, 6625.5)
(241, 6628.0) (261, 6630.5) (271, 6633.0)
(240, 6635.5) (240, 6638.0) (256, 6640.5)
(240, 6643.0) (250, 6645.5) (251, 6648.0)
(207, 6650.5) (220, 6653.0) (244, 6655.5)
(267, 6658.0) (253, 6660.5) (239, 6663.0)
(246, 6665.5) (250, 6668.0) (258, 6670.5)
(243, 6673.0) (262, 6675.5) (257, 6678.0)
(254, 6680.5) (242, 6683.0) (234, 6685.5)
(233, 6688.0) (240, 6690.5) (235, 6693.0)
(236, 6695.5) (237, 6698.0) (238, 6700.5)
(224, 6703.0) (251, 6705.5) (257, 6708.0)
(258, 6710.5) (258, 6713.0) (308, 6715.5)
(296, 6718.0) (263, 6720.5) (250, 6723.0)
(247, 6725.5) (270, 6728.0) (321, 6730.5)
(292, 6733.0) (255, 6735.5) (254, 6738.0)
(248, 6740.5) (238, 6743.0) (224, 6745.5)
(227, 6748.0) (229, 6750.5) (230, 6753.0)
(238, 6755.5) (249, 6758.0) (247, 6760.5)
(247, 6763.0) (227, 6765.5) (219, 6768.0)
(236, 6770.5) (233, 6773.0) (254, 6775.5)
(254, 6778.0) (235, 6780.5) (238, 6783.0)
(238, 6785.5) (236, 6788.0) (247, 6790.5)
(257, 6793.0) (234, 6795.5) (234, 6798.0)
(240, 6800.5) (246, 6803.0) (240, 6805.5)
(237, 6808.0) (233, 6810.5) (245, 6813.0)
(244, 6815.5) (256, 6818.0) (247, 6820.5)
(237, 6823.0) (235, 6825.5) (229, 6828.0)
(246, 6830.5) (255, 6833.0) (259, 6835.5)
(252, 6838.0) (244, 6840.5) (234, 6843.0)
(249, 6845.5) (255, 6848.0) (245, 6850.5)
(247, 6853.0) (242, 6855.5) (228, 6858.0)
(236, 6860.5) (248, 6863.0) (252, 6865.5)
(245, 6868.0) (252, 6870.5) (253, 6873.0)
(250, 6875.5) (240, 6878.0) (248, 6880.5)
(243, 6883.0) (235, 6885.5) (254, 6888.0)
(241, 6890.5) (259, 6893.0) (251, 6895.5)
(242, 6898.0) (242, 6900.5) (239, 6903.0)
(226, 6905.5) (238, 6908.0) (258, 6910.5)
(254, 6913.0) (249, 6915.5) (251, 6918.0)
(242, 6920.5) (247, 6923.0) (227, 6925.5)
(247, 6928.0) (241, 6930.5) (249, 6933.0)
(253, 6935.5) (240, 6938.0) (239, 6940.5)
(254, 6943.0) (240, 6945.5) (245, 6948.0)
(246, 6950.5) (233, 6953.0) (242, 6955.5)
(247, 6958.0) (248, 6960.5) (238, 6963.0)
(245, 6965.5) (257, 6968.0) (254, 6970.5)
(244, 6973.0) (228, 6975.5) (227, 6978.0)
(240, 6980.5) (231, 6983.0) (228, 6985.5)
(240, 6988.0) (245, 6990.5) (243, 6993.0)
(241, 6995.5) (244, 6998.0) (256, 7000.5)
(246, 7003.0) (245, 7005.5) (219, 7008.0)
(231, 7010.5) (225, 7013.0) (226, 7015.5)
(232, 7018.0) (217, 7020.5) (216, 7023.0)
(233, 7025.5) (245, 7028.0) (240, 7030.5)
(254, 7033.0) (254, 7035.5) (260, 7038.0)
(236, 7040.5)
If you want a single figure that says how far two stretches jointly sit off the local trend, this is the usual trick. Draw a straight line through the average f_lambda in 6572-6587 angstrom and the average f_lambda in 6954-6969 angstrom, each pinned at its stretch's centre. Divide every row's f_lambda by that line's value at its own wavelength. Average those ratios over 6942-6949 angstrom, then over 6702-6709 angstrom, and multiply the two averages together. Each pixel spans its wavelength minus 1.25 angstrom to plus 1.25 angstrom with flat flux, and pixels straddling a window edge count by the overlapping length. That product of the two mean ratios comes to 0.76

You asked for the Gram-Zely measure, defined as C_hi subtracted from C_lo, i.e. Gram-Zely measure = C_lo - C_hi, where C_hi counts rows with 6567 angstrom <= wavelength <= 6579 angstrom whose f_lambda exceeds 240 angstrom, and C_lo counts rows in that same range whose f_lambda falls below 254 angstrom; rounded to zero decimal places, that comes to 0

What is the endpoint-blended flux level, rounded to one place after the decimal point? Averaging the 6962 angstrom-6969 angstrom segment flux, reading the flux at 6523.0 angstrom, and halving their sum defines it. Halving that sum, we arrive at 240.3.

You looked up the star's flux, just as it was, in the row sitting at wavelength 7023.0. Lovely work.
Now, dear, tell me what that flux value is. 216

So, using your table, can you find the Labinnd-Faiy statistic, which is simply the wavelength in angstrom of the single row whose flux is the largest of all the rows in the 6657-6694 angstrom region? 6658.0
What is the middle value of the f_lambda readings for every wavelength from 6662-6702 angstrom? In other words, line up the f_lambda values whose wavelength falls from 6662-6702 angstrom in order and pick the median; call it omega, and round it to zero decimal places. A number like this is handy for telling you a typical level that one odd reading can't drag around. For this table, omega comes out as 241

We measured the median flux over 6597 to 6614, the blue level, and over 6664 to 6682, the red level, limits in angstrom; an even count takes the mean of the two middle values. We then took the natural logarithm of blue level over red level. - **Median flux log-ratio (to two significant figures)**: -0.012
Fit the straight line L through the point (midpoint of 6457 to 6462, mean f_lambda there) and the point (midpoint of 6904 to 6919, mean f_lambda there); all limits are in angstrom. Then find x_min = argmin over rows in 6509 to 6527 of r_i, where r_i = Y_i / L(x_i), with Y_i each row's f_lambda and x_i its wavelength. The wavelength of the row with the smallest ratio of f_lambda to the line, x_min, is 6525.5 angstrom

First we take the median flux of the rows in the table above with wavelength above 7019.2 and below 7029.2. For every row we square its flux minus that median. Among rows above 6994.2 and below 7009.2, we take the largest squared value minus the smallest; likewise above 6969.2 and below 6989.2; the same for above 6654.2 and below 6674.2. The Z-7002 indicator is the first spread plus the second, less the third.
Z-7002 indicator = 194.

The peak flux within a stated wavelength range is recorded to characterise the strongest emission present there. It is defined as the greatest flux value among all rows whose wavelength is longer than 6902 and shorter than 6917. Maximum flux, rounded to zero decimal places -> 258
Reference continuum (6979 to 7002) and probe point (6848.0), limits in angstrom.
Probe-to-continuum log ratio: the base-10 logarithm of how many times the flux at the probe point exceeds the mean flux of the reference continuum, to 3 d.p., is 0.025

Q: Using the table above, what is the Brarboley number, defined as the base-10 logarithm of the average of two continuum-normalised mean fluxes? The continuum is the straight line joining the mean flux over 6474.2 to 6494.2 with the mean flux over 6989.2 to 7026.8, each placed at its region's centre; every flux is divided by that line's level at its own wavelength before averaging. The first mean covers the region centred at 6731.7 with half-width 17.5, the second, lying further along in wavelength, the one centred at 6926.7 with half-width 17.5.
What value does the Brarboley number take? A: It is 0.035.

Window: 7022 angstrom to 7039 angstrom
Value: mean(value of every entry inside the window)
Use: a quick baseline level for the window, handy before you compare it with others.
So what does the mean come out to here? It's 243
